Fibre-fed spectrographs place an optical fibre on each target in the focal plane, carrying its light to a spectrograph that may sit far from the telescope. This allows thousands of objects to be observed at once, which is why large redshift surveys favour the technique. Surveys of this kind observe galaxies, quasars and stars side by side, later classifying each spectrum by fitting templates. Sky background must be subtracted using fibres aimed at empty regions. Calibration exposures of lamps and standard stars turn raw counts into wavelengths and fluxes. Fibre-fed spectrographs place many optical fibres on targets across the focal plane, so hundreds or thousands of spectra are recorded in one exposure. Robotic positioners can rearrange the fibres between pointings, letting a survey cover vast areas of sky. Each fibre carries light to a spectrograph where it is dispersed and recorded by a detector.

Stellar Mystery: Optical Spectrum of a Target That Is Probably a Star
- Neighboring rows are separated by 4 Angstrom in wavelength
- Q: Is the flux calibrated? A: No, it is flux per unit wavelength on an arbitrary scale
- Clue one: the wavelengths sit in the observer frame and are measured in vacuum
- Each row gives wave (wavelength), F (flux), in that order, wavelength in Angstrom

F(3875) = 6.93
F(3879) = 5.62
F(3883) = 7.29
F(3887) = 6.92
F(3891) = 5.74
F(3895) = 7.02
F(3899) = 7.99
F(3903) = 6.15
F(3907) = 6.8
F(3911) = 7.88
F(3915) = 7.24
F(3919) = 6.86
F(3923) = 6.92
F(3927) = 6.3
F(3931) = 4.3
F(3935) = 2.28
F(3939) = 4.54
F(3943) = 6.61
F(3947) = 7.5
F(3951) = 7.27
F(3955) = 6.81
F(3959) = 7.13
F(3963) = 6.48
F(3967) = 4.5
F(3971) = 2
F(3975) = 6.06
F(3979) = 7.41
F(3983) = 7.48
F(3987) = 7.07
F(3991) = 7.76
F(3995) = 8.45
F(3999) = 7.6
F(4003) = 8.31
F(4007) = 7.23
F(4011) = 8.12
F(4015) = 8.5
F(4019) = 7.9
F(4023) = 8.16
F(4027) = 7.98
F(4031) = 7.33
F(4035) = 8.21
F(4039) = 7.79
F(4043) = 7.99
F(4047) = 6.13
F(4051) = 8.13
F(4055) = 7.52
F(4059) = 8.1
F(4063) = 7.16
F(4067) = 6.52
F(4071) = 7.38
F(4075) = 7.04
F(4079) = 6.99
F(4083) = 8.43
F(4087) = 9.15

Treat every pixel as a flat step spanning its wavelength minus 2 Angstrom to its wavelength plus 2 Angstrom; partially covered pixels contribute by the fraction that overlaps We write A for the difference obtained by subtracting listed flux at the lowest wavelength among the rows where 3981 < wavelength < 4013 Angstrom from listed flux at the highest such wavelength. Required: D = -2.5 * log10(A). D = 0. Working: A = 0.6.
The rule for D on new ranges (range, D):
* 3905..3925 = 2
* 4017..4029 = 3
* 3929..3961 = -1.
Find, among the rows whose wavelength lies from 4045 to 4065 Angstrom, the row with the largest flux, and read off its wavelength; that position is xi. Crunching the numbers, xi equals 4051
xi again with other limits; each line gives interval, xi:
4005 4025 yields 4015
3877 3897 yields 3883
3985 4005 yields 3995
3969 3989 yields 3983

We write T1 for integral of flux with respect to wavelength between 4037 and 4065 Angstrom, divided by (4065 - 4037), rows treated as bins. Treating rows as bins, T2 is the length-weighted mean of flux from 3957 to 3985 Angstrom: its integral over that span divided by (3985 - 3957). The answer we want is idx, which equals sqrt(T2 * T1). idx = 6.7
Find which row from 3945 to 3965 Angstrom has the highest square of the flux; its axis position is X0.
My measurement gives 3947 Angstrom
